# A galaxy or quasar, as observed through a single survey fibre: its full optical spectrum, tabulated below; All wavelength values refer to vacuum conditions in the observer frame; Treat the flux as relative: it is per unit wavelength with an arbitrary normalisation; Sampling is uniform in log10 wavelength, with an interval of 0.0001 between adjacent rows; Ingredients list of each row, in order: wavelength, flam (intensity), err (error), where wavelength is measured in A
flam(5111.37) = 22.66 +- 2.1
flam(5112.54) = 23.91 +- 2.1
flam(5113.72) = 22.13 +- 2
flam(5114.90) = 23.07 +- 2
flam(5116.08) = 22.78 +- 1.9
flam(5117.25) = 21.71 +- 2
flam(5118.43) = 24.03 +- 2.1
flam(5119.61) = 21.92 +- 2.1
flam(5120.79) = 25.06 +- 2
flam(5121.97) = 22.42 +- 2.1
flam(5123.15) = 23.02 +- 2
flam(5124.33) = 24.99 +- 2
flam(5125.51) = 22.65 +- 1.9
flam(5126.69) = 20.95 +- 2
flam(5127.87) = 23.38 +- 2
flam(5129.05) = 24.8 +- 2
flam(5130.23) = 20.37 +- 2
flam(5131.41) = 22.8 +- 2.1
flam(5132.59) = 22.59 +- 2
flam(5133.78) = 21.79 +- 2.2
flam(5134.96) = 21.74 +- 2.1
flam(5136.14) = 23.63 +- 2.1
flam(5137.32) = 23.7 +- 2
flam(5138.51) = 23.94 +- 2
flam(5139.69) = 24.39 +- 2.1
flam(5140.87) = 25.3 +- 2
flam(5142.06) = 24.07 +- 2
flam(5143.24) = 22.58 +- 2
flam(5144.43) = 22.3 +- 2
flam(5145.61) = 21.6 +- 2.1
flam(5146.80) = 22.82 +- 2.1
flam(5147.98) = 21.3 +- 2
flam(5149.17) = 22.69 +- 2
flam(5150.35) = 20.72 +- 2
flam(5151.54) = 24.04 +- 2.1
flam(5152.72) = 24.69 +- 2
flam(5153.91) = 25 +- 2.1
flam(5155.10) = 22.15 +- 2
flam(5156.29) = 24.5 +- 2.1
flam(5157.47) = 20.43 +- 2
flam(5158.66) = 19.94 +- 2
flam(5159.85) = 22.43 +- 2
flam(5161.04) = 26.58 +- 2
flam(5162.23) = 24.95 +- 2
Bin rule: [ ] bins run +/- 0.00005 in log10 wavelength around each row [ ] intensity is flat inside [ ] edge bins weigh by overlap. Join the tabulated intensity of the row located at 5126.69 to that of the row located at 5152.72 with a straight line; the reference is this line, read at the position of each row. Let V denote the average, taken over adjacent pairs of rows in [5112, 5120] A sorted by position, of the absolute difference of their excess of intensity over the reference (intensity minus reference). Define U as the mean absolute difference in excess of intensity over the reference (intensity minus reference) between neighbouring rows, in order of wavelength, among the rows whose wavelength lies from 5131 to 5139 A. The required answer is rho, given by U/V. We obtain 0.39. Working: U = 0.6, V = 1.5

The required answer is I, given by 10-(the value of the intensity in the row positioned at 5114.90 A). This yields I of -13.1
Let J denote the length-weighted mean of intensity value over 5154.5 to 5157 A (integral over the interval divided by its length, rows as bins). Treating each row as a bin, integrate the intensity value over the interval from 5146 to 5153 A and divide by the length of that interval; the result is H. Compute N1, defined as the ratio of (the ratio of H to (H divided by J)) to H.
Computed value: 1.03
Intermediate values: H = 22.6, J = 23.2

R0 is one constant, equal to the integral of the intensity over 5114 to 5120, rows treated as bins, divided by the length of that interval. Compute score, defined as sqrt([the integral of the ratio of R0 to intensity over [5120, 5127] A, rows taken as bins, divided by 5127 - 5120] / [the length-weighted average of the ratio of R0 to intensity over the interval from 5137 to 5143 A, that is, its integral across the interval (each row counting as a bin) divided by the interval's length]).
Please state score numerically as 1.02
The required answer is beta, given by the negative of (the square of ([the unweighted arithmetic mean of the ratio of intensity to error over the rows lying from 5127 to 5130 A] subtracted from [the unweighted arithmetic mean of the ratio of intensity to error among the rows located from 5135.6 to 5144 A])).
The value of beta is -0.06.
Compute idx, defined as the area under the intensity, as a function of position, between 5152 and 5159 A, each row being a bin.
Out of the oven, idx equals 160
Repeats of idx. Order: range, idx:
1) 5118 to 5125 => 165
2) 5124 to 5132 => 182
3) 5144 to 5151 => 153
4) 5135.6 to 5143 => 178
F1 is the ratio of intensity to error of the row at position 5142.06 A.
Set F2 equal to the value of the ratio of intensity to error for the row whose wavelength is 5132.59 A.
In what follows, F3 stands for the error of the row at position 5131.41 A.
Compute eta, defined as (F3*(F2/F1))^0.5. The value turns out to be 1.40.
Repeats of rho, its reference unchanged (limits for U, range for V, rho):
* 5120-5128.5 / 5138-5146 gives 2.16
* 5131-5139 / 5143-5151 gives 0.47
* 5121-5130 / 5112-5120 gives 1.14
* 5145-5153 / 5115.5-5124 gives 0.82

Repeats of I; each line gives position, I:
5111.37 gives -12.7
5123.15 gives -13.0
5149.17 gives -12.7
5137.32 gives -13.7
